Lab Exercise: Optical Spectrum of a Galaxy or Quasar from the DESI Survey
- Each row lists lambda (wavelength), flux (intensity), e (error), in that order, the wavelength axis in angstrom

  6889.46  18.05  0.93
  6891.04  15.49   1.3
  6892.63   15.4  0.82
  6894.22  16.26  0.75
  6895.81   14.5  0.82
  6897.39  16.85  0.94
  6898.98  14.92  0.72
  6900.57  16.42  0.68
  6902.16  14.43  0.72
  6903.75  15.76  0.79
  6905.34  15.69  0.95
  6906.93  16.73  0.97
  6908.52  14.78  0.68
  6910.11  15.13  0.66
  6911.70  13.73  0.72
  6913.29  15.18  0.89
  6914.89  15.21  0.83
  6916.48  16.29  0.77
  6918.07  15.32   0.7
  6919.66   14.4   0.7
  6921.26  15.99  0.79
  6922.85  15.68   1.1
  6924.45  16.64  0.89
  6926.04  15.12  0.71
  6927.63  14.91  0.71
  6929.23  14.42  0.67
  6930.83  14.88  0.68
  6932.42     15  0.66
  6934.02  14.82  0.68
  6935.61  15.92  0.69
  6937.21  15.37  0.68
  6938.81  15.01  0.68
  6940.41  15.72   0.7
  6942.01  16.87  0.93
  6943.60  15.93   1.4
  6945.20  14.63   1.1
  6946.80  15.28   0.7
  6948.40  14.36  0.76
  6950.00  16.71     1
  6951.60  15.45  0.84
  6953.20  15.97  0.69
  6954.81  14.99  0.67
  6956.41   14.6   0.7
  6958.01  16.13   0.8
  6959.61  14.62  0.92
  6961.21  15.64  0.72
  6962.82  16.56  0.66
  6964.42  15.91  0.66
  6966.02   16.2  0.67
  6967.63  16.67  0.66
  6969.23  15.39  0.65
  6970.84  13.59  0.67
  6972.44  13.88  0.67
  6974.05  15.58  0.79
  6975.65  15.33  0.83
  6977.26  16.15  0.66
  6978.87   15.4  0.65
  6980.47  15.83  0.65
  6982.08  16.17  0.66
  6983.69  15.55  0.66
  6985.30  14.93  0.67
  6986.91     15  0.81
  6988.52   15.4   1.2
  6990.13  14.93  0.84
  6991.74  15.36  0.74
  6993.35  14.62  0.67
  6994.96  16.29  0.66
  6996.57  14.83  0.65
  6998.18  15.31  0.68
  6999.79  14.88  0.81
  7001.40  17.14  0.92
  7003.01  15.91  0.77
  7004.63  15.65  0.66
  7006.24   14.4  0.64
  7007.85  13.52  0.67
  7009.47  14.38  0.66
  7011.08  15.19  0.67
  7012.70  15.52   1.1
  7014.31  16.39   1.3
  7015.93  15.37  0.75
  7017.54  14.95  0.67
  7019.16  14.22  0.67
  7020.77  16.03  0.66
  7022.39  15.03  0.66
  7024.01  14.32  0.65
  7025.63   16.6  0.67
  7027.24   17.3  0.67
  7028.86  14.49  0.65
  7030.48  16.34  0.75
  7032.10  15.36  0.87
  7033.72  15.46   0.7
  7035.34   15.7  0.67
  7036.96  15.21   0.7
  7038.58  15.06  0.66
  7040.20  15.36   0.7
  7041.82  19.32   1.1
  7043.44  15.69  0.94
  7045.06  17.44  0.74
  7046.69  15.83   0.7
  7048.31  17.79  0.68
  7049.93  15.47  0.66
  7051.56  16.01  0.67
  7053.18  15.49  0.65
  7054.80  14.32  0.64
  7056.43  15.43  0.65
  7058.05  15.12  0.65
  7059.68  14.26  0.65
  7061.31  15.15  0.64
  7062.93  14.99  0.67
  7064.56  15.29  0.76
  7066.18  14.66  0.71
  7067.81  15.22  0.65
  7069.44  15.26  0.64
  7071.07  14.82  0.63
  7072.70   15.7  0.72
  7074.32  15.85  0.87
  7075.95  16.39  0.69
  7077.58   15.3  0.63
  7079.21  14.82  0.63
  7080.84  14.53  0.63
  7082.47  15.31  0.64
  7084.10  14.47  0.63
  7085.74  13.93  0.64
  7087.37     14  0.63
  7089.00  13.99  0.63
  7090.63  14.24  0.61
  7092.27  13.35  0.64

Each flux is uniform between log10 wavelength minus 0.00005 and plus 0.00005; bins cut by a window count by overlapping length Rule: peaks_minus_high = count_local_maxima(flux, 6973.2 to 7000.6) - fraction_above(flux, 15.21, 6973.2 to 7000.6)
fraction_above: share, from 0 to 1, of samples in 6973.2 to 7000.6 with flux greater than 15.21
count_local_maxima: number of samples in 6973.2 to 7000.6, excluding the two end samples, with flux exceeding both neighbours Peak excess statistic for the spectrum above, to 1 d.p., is 5.4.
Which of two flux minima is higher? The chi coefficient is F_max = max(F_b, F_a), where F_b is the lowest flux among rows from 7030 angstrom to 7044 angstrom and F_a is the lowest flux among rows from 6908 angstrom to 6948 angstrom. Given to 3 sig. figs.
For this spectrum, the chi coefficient 15.1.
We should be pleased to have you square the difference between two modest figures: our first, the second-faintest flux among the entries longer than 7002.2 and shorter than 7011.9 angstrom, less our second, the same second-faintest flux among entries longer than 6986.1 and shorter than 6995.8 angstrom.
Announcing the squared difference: 0.30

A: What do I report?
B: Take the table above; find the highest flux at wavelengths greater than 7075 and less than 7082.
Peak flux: 16.39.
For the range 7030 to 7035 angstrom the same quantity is 16.34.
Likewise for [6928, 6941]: 15.92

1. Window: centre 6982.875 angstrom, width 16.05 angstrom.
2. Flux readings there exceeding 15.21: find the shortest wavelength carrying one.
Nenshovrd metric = 6975.65 angstrom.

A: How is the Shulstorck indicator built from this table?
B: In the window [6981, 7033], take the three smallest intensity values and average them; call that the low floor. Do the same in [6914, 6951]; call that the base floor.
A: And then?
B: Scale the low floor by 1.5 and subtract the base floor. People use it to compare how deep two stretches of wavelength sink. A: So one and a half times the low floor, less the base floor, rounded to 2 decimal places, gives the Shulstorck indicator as 6.64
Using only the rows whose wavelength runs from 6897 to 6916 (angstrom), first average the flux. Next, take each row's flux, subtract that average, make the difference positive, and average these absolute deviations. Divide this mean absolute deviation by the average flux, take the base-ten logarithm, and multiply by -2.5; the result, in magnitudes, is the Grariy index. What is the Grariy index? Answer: 3.30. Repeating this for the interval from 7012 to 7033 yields 3.26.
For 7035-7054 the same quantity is 3.03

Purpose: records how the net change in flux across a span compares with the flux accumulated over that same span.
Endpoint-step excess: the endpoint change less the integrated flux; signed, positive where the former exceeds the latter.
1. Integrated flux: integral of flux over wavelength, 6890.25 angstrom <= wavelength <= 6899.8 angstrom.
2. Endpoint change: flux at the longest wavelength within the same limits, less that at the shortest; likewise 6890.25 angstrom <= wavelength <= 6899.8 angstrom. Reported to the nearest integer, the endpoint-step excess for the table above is -149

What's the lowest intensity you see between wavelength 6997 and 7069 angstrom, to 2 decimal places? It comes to 13.52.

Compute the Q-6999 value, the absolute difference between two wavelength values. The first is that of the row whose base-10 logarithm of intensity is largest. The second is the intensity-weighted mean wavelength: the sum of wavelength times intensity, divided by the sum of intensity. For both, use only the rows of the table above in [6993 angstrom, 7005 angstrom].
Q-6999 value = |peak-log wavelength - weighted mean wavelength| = 2.3 angstrom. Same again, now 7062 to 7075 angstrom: 5.6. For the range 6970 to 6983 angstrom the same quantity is 5.4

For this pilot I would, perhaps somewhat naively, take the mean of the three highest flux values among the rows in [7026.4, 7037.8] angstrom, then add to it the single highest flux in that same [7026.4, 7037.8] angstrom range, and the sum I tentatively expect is 33.7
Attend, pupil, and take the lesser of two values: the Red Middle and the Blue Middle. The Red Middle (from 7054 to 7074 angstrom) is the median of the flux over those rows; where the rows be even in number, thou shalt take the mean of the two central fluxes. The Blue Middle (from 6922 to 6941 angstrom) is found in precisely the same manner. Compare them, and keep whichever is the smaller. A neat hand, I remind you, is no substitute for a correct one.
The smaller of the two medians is 15.1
